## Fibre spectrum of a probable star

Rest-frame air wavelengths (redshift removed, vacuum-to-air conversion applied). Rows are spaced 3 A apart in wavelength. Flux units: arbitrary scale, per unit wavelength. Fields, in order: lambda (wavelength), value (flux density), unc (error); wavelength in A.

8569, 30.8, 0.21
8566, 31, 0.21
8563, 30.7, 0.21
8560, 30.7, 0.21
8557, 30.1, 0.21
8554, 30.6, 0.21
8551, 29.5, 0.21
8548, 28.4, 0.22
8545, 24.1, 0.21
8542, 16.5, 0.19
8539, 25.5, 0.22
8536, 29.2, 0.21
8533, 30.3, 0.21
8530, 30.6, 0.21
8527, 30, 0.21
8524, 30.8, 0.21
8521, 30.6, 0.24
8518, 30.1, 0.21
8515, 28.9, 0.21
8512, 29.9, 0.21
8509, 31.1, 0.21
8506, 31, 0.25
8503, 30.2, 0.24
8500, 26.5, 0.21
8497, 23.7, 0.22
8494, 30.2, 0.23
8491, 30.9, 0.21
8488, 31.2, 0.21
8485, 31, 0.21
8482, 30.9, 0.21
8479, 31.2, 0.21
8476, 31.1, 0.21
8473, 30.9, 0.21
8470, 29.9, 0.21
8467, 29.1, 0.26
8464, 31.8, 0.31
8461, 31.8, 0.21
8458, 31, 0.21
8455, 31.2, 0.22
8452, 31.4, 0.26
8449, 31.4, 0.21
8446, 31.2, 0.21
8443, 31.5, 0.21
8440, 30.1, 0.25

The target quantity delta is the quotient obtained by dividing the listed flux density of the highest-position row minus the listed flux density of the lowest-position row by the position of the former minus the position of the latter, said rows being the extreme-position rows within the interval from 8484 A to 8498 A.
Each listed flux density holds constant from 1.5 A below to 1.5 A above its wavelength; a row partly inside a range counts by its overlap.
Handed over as -0.61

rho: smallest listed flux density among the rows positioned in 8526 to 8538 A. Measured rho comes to 29.2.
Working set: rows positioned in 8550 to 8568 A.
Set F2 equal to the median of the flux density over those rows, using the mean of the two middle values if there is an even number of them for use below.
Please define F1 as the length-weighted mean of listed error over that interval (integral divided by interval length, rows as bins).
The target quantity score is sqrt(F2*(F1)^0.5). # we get 3.748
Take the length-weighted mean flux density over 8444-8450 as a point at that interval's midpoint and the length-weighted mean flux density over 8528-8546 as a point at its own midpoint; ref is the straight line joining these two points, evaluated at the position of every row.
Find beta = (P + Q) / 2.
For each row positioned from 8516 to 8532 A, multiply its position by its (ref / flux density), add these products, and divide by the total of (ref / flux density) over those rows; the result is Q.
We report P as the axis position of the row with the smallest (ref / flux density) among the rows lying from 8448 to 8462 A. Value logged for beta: 8492.5 A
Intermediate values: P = 8461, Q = 8524.0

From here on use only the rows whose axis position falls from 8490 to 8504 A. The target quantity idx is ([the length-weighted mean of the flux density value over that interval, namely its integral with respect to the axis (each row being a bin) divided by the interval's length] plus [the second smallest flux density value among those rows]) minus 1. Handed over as 54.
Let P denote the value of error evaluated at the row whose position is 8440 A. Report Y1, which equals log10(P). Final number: -0.60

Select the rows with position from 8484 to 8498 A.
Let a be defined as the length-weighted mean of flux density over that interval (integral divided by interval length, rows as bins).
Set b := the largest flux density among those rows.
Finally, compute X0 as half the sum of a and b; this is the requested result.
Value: 30.4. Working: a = 29.5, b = 31.2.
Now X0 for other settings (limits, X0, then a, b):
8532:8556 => 28.7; 26.8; 30.6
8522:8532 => 30.6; 30.5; 30.8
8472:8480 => 31.1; 31.1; 31.2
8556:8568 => 30.8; 30.7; 31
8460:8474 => 31.2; 30.7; 31.8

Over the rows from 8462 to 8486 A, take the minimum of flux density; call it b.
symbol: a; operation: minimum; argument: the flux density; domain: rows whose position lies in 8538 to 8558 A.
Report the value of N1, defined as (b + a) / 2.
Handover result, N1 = 22.8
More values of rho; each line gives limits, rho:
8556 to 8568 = 30.1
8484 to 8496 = 30.2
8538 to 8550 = 16.5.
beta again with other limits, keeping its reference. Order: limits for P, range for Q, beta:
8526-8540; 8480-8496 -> 8509.0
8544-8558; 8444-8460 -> 8503.0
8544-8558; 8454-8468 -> 8507.5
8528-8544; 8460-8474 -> 8498.5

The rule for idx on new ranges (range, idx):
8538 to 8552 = 48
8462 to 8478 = 60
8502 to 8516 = 59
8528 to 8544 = 51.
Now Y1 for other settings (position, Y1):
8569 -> -0.68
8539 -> -0.66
